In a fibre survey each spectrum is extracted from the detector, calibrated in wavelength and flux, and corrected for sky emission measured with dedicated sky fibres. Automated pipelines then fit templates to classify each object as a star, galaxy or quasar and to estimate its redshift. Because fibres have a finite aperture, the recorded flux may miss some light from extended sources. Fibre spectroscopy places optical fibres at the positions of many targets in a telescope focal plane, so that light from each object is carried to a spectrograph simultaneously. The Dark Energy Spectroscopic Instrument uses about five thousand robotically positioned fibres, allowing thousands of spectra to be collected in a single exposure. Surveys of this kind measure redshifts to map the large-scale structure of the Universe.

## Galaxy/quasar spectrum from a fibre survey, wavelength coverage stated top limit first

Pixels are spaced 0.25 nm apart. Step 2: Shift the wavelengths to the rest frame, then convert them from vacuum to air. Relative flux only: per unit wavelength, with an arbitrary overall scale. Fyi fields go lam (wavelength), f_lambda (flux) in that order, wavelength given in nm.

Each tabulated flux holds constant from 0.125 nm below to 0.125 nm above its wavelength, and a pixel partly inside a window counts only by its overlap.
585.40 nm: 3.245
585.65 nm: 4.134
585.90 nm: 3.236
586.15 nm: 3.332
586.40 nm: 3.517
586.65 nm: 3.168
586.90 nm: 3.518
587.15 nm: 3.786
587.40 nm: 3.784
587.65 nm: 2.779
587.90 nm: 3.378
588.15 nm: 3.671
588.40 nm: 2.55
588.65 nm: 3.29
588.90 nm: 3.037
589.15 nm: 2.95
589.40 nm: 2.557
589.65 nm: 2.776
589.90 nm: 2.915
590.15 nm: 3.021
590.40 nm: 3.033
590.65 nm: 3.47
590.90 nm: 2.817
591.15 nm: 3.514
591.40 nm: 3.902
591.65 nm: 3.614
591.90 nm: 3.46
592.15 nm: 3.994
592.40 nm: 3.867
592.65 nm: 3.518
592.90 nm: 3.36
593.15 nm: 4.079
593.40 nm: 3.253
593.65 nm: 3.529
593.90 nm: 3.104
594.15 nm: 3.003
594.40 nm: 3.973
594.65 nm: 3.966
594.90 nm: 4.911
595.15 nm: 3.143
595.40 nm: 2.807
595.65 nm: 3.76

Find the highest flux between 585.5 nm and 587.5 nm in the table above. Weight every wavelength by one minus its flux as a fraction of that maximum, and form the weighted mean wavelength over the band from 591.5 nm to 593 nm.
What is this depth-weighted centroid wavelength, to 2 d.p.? 592.33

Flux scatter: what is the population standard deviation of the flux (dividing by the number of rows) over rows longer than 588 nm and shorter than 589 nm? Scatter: 0.41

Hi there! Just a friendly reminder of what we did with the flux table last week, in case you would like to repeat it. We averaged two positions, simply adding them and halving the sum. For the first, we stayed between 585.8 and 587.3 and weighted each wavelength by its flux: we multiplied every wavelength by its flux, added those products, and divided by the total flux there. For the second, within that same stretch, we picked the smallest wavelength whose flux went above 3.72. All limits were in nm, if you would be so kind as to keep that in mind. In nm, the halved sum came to 586.85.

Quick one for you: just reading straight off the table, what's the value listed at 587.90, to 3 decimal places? 3.378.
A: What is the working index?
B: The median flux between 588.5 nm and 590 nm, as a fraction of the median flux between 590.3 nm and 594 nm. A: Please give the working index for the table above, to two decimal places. 0.83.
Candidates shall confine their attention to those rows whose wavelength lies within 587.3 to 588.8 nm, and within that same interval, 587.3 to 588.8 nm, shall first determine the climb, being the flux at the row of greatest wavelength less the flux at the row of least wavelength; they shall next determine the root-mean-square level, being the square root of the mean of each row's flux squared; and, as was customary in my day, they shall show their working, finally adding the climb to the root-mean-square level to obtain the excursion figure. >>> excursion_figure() 2.8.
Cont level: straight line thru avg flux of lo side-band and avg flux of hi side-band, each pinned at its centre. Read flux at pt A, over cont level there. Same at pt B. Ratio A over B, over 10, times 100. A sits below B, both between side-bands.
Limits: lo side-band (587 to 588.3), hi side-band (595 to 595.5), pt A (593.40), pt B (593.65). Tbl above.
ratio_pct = 9.2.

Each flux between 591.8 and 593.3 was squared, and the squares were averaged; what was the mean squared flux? 14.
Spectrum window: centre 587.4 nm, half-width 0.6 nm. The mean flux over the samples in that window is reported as 3.45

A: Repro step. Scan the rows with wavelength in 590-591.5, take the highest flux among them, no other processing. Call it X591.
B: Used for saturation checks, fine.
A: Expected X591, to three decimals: 3.902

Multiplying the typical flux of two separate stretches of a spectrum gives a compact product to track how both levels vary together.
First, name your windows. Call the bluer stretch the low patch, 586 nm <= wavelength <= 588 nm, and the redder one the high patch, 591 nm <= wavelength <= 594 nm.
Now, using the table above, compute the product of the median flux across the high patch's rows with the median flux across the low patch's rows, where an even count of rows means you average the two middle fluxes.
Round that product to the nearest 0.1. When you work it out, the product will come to 12.1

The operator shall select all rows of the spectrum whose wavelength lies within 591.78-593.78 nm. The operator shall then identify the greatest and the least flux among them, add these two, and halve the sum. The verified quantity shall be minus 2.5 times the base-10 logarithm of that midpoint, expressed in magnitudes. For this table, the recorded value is -1.41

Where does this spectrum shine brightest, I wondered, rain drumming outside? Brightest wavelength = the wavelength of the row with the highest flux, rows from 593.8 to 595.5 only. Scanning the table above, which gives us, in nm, 594.90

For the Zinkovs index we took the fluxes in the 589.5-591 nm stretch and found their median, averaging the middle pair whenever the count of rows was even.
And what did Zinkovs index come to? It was 2.97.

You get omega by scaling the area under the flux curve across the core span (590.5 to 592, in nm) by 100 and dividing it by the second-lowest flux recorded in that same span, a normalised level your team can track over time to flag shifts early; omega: 150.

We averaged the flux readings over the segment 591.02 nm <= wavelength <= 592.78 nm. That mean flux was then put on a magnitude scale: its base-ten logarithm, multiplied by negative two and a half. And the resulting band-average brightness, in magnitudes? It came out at -1.42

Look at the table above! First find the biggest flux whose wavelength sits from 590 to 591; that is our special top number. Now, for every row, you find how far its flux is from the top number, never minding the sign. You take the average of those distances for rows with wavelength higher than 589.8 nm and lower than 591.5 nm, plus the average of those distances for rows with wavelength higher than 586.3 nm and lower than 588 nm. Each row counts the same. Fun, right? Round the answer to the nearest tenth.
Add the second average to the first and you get 0.6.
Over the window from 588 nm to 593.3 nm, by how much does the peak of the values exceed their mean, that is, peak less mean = 0.77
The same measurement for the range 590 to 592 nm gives 0.55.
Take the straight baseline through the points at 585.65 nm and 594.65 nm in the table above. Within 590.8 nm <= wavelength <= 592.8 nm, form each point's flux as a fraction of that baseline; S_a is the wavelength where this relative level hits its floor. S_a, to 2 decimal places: 590.90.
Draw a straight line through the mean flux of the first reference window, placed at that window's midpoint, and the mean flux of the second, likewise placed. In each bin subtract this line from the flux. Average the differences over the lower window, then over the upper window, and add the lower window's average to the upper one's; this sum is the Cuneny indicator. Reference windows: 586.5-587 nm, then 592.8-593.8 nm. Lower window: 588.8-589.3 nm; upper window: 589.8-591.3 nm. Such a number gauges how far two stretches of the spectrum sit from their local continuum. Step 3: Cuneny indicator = -0.8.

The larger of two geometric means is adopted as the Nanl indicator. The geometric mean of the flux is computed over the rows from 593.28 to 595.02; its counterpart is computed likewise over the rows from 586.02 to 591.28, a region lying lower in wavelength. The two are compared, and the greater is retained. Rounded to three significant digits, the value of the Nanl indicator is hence 3.63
